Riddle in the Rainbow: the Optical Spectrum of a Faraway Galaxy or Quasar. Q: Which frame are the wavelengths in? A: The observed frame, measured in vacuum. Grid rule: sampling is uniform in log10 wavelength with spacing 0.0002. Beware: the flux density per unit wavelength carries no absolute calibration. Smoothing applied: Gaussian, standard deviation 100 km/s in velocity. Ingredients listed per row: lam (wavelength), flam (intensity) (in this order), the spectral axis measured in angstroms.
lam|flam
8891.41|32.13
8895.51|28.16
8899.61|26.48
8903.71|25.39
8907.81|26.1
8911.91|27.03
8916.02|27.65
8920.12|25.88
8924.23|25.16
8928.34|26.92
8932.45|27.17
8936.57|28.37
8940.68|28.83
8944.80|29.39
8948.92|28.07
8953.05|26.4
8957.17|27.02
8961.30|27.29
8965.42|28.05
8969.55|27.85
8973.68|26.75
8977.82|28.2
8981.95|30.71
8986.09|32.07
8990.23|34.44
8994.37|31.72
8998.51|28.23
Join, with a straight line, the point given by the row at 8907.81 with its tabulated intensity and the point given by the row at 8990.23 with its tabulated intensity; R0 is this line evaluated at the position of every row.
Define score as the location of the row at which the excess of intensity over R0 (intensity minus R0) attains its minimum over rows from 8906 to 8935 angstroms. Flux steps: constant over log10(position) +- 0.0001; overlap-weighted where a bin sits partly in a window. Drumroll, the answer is 8924.23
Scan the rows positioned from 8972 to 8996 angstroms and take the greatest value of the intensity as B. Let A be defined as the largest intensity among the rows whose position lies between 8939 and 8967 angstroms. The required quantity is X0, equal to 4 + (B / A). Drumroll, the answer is 5.17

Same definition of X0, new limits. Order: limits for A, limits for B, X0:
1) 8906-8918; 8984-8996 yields 5.25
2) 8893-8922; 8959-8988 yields 5.14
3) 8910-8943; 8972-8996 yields 5.19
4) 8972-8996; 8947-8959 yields 4.82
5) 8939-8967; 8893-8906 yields 4.96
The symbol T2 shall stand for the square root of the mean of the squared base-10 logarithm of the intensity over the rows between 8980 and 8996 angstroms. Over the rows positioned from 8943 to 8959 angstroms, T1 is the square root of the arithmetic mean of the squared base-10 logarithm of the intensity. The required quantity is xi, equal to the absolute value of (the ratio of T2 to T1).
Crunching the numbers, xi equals 1.05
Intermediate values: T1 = 1.44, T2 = 1.508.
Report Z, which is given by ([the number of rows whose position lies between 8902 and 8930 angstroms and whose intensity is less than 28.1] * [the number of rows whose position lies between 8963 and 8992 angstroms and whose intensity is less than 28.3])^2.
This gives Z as 784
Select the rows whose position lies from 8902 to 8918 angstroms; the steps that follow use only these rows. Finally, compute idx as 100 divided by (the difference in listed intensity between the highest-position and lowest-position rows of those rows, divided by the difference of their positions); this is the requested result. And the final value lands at 545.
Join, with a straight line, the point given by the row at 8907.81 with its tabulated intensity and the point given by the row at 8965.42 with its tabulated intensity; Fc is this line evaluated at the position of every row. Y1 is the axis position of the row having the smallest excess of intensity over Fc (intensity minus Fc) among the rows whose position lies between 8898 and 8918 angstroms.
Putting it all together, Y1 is 8903.71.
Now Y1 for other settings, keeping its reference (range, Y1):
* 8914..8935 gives 8924.23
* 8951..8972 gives 8953.05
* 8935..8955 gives 8953.05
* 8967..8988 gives 8973.68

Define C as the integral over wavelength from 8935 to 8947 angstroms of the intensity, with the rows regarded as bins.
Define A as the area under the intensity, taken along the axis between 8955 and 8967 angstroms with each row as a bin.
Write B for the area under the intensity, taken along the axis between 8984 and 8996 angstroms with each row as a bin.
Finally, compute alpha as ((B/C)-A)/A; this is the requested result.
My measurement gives -0.9966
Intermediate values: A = 329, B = 393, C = 347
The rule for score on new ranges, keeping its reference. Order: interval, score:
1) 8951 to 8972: 8969.55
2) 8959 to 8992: 8973.68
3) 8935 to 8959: 8953.05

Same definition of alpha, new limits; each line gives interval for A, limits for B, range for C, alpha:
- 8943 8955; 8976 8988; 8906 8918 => -0.9966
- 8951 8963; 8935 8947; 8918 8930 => -0.9966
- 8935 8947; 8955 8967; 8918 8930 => -0.9970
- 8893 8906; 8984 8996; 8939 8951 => -0.9967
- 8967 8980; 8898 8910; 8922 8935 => -0.9975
